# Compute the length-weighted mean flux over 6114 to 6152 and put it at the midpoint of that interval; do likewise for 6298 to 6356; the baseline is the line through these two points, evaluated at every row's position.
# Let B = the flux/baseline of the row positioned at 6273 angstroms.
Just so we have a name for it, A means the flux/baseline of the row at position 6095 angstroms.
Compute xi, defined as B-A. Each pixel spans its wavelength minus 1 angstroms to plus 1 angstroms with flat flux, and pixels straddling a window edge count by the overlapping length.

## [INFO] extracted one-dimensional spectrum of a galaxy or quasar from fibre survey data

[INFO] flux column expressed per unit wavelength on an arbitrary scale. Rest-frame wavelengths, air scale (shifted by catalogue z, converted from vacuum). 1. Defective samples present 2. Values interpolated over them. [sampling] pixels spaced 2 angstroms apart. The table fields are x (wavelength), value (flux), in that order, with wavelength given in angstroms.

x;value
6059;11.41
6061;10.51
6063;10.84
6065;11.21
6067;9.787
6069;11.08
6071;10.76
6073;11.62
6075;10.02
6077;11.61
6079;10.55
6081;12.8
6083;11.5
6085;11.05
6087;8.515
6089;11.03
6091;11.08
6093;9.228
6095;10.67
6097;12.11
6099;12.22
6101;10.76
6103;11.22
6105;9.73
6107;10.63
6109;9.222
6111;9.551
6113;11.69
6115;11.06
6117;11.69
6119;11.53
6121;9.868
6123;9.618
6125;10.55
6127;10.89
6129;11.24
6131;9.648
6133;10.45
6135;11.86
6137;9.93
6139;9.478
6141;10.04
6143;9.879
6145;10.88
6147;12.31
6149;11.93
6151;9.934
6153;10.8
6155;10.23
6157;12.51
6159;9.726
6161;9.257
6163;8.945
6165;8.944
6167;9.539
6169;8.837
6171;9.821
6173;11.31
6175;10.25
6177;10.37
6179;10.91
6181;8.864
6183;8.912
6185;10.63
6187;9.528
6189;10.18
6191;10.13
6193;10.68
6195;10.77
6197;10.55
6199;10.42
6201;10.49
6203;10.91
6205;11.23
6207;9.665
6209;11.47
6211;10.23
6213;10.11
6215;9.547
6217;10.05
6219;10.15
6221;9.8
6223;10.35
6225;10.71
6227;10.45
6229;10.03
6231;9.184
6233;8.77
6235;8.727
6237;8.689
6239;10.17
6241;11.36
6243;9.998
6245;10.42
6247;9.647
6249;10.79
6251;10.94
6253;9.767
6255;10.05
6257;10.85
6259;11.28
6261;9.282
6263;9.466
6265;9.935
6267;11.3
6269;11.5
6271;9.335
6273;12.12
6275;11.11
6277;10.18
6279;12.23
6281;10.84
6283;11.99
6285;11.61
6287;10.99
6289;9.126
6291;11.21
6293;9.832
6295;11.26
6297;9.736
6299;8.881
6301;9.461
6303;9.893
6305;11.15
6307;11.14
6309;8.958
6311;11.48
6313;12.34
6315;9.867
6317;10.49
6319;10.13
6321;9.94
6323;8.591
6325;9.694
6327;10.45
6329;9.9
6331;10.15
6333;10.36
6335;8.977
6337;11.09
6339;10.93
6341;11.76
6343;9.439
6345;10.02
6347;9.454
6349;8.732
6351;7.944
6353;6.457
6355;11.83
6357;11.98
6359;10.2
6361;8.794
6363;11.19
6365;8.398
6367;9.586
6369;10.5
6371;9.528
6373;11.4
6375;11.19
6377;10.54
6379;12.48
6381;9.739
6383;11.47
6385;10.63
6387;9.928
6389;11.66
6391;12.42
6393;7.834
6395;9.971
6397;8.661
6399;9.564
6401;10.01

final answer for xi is 0.2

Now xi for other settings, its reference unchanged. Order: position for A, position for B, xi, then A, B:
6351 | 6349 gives 0.1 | 0.80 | 0.88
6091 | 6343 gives -0.1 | 1.02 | 0.95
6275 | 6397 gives -0.2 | 1.09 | 0.89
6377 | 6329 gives -0.1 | 1.07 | 0.99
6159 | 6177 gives 0.1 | 0.92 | 0.99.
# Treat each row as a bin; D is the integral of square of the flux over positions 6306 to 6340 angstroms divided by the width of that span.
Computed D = 106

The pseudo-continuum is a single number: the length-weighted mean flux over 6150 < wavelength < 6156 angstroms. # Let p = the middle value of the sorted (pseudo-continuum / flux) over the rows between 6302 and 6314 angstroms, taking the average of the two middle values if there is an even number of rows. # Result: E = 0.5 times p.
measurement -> 0.4630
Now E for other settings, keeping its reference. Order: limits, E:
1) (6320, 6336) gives 0.5202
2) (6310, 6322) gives 0.5007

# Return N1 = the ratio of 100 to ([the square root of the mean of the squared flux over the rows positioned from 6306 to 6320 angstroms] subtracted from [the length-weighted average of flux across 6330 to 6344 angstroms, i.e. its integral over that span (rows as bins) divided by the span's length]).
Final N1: -341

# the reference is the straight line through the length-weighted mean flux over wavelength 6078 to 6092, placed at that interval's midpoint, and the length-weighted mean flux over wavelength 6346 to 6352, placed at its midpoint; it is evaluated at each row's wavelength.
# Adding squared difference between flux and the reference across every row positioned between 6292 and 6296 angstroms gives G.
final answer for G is 5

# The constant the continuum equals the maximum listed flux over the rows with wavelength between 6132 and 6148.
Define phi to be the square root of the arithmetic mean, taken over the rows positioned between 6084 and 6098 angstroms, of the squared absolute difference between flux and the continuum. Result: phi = 2.1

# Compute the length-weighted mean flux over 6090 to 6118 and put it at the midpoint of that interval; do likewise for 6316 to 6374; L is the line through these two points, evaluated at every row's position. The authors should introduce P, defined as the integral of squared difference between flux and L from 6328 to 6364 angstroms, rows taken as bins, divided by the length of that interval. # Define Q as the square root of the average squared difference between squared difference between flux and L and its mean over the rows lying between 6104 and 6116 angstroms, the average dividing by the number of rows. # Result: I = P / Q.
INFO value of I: 2.5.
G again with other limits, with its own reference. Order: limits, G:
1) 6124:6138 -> 4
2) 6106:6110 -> 2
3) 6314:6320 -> 4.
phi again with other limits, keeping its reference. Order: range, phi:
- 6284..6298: 2.0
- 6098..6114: 2.0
